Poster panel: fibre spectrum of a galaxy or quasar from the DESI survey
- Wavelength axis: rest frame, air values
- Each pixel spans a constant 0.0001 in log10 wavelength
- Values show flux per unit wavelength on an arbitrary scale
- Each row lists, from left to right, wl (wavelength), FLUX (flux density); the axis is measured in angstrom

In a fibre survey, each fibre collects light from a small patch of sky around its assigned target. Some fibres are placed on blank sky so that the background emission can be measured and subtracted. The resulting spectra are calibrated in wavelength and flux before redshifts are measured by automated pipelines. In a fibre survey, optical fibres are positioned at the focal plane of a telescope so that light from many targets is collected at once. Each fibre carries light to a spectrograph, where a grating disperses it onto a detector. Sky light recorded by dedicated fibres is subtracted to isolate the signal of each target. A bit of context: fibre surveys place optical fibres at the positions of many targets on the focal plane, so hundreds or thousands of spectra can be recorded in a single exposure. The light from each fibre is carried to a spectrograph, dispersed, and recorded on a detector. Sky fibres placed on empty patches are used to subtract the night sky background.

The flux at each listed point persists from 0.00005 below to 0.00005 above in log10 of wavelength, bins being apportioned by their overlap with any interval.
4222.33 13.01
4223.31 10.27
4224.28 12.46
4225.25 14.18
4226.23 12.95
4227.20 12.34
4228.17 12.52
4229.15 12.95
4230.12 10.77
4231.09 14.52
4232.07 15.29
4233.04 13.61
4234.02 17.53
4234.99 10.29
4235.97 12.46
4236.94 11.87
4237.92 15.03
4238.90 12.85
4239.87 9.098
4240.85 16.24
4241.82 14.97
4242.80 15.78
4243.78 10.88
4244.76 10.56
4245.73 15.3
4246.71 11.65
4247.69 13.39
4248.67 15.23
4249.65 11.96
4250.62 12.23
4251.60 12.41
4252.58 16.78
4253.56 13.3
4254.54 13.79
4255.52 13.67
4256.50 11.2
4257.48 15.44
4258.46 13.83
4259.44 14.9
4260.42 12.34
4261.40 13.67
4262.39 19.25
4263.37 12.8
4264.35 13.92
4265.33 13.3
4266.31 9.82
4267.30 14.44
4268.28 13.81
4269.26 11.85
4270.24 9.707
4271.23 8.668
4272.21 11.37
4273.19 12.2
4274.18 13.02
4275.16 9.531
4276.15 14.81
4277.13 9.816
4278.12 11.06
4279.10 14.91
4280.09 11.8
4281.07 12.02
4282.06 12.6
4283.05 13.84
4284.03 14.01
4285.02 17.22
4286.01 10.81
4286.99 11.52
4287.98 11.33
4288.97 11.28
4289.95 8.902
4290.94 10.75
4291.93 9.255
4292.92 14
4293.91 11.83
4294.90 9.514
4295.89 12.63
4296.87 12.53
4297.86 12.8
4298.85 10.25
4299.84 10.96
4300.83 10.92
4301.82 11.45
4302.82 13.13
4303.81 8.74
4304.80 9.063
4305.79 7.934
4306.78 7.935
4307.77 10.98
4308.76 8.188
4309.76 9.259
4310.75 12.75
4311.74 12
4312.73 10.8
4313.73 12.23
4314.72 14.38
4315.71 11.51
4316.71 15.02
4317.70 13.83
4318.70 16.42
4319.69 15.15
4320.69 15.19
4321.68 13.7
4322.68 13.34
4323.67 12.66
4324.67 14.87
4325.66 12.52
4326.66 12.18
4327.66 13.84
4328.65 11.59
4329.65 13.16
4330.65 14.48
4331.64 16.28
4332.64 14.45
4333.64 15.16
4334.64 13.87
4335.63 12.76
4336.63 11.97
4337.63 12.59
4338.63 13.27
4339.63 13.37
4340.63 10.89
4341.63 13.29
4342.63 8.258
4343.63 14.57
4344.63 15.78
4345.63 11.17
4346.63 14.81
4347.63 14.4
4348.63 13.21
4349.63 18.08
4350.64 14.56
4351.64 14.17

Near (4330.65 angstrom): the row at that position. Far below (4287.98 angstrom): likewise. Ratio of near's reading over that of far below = 1.3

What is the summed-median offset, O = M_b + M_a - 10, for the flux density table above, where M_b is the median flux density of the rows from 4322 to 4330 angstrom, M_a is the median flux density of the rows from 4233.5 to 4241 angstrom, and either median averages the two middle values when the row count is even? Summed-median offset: 15.6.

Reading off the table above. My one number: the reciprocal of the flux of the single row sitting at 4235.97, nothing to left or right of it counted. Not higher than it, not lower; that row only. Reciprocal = 0.080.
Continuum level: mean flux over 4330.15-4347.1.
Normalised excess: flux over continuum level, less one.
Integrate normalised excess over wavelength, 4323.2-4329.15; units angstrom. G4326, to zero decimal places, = 0 angstrom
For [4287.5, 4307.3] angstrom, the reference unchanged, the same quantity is -4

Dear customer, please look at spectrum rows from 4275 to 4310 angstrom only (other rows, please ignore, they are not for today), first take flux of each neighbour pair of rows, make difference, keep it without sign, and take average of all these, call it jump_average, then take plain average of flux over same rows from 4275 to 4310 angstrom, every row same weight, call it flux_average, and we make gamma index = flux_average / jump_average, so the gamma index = 5.8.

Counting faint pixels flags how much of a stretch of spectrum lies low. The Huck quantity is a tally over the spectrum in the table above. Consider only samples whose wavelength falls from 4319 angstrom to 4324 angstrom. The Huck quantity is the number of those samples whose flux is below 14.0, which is 3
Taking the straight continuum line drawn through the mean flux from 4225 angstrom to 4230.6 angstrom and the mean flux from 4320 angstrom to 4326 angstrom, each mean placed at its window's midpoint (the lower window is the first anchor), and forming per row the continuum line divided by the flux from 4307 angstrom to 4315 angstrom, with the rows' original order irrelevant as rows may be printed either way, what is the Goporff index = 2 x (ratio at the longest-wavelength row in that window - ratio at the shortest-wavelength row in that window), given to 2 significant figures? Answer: -0.57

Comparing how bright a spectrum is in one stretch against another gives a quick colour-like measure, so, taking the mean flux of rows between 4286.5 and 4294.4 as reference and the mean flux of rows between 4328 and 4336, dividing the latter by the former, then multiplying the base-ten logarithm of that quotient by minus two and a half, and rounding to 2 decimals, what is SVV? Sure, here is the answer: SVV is -0.25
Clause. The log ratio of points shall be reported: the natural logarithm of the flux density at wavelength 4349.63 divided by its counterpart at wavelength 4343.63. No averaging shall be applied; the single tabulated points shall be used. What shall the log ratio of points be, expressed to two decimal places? 0.22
